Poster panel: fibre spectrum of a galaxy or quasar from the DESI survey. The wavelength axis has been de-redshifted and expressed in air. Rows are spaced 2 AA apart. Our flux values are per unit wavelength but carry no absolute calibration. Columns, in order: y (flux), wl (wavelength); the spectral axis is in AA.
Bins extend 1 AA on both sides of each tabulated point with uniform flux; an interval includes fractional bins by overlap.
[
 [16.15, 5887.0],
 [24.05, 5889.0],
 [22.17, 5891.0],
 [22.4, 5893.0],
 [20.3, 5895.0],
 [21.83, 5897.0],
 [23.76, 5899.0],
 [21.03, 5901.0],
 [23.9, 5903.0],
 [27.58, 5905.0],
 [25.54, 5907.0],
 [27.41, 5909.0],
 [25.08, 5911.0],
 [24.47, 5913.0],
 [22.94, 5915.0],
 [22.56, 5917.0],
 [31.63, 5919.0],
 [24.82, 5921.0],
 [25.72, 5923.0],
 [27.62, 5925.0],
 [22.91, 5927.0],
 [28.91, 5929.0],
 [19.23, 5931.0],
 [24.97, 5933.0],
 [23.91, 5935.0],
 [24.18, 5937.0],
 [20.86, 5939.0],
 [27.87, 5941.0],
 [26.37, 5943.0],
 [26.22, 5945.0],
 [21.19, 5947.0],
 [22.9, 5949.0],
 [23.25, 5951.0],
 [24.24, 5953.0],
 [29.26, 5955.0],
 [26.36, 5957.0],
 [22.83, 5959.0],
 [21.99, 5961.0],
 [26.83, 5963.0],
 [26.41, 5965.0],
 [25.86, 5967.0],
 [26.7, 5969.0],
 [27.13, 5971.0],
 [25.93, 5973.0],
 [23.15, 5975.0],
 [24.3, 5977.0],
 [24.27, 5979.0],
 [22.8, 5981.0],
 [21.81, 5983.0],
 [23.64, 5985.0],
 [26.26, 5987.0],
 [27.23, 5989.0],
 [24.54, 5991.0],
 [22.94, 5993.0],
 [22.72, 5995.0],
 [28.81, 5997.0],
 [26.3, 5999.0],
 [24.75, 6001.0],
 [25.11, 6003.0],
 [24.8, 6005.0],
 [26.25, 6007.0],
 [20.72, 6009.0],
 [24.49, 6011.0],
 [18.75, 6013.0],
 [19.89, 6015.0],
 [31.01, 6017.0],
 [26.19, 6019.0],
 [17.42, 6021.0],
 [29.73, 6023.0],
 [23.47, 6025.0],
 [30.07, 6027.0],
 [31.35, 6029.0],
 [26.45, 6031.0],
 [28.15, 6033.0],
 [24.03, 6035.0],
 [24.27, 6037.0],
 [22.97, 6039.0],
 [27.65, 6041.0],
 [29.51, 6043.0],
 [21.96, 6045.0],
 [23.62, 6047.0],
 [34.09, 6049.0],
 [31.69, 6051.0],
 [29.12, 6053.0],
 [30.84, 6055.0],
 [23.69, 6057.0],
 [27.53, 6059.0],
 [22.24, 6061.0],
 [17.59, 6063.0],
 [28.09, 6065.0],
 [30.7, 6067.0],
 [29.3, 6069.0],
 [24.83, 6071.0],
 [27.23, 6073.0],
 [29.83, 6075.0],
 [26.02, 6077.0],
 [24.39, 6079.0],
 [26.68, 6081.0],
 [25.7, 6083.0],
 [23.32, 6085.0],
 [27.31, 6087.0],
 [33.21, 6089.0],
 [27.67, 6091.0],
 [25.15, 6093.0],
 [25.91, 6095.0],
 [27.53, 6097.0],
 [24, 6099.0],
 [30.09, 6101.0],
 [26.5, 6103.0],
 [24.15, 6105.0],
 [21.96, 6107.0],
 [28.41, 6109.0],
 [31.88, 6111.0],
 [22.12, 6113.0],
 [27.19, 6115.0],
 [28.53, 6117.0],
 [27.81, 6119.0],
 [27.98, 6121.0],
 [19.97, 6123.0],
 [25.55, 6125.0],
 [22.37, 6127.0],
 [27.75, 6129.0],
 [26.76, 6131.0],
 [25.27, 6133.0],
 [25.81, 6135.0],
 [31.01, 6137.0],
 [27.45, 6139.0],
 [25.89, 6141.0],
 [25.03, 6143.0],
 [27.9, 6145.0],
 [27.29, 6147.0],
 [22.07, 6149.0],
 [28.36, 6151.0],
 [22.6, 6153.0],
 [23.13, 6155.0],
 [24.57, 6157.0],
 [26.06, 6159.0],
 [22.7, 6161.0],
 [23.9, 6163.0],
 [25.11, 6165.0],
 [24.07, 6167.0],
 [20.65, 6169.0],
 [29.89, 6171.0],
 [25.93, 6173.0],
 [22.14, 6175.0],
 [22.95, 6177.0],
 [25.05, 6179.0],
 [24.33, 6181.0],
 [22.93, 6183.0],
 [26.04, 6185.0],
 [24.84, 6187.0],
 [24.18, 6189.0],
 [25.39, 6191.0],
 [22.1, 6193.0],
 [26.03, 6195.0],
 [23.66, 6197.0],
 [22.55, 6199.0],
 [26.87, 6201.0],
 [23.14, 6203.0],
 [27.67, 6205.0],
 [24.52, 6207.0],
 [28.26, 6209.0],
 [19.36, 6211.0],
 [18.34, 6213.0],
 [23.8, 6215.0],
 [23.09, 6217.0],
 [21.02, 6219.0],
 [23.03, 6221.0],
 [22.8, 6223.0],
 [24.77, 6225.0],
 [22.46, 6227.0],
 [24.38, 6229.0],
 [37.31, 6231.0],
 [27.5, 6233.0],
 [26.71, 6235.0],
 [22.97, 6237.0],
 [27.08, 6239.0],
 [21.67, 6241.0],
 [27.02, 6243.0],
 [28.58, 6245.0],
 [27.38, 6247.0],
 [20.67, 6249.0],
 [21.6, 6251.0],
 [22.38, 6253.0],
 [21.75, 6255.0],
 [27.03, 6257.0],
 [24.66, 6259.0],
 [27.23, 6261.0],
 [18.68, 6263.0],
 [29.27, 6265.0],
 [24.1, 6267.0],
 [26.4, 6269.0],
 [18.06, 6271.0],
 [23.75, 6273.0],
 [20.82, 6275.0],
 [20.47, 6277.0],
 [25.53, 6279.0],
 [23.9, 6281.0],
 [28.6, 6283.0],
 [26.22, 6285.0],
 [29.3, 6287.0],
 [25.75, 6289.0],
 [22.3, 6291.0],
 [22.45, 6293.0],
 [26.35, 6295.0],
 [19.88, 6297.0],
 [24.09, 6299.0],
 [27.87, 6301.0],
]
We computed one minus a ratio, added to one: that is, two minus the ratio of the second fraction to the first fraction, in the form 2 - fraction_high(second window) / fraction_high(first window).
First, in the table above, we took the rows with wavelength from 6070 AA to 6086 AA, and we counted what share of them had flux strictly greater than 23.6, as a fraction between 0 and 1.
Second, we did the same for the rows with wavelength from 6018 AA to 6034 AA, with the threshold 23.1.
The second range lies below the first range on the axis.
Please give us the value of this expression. 1.00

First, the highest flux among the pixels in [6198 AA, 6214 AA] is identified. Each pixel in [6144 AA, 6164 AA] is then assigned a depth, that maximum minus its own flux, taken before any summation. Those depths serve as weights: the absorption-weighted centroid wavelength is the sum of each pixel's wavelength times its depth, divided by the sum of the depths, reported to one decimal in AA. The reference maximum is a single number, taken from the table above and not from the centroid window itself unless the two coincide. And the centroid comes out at 6155.7 AA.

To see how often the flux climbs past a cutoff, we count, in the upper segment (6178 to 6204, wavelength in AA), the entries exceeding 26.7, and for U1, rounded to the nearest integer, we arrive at 1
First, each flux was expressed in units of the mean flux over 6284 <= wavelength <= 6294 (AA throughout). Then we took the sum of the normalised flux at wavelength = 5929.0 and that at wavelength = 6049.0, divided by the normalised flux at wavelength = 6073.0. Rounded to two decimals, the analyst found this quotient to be 2.31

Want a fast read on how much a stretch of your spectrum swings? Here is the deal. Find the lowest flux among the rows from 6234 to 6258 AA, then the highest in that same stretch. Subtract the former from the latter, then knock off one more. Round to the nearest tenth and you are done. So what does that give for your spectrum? 6.9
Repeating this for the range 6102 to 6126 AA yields 10.9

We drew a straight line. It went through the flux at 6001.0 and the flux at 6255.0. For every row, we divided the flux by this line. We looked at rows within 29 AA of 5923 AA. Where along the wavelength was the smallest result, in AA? 5931.0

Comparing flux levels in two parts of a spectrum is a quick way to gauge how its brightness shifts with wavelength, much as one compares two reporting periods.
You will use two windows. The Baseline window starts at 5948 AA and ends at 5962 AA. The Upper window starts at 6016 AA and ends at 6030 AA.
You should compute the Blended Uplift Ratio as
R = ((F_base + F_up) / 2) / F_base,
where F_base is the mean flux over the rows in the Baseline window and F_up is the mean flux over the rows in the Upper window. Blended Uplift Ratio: 1.05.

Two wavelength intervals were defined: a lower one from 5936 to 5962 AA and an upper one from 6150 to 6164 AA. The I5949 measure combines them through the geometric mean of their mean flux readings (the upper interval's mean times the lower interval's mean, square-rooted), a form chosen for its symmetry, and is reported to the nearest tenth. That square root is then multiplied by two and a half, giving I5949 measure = 61.1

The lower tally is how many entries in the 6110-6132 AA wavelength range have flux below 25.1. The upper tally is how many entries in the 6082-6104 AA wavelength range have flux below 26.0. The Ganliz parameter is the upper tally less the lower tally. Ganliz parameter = 2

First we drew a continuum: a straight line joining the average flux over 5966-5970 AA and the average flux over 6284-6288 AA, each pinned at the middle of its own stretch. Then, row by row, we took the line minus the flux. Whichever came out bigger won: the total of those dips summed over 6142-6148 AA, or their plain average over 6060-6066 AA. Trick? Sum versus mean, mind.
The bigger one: 4.1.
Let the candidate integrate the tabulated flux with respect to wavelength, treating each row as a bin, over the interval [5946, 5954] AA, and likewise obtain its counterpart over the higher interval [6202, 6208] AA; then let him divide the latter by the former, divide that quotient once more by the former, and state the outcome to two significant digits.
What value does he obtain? 0.0045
